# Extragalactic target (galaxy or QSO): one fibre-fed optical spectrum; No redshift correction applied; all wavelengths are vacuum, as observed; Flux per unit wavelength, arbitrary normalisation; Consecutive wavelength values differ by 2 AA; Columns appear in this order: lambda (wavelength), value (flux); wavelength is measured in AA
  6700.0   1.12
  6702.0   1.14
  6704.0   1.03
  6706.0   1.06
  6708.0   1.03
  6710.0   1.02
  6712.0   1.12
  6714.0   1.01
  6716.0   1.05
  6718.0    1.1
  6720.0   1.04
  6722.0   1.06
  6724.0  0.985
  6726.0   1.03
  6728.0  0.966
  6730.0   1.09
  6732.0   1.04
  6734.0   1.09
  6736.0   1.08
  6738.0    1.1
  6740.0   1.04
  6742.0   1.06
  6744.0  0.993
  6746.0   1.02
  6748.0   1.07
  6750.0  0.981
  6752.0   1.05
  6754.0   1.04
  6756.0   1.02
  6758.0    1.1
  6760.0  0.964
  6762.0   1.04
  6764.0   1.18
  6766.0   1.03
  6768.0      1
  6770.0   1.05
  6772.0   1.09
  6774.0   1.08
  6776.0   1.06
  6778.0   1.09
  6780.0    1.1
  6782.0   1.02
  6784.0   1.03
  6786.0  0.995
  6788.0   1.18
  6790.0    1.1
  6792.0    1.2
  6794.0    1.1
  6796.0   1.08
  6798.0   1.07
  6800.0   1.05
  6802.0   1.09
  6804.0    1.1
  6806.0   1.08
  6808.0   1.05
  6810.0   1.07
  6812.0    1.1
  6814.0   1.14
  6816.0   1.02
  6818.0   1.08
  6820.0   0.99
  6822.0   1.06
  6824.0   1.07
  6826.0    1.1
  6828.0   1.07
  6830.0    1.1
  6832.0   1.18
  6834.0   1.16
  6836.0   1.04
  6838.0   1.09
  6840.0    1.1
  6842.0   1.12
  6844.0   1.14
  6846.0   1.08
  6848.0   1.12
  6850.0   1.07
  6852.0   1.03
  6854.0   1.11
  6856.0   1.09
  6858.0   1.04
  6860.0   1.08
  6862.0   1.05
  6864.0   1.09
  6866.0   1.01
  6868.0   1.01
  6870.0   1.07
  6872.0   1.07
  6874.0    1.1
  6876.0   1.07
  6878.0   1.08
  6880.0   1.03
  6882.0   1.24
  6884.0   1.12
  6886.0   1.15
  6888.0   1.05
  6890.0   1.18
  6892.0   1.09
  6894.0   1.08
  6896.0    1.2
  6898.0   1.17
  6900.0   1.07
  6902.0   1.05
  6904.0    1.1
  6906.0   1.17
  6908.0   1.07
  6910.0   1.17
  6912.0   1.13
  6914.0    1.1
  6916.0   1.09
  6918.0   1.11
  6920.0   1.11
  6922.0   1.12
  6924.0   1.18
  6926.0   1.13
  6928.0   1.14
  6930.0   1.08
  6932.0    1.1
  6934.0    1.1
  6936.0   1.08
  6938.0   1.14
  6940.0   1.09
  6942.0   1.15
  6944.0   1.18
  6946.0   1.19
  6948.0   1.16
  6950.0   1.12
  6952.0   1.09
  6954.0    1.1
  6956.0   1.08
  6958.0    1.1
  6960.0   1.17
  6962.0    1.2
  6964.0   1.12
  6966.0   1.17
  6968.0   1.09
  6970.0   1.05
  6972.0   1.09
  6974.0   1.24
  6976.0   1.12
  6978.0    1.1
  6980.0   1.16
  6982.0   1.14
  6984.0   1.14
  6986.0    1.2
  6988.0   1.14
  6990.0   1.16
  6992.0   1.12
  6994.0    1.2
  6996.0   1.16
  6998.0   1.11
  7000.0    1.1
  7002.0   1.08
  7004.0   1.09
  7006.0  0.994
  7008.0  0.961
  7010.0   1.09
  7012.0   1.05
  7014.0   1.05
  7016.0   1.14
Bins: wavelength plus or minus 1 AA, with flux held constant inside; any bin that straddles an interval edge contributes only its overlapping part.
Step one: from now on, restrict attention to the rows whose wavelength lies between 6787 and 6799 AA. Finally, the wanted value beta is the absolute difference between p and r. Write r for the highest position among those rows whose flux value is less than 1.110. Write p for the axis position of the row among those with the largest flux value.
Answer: 6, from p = 6792.0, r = 6798.0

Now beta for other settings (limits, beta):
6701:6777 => 12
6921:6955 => 8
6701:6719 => 16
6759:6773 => 8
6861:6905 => 22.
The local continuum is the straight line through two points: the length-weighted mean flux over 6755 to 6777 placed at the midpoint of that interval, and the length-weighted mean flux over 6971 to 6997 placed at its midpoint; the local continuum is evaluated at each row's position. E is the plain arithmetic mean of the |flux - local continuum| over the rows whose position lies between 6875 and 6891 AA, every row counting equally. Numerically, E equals 0.056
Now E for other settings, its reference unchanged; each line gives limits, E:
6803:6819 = 0.026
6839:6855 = 0.029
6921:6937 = 0.029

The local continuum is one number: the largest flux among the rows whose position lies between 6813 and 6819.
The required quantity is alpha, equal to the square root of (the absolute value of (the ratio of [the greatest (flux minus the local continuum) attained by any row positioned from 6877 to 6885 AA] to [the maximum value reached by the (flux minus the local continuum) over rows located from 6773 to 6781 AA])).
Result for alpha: 1.58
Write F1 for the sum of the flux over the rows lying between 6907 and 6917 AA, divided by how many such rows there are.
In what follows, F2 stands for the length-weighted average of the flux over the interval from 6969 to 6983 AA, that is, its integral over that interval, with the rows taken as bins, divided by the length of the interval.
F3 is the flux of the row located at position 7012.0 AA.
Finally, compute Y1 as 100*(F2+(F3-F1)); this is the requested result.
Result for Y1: 107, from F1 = 1.11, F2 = 1.129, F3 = 1.05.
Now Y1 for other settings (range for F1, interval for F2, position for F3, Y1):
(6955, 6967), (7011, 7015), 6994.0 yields 111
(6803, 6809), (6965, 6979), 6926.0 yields 118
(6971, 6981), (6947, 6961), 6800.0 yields 103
